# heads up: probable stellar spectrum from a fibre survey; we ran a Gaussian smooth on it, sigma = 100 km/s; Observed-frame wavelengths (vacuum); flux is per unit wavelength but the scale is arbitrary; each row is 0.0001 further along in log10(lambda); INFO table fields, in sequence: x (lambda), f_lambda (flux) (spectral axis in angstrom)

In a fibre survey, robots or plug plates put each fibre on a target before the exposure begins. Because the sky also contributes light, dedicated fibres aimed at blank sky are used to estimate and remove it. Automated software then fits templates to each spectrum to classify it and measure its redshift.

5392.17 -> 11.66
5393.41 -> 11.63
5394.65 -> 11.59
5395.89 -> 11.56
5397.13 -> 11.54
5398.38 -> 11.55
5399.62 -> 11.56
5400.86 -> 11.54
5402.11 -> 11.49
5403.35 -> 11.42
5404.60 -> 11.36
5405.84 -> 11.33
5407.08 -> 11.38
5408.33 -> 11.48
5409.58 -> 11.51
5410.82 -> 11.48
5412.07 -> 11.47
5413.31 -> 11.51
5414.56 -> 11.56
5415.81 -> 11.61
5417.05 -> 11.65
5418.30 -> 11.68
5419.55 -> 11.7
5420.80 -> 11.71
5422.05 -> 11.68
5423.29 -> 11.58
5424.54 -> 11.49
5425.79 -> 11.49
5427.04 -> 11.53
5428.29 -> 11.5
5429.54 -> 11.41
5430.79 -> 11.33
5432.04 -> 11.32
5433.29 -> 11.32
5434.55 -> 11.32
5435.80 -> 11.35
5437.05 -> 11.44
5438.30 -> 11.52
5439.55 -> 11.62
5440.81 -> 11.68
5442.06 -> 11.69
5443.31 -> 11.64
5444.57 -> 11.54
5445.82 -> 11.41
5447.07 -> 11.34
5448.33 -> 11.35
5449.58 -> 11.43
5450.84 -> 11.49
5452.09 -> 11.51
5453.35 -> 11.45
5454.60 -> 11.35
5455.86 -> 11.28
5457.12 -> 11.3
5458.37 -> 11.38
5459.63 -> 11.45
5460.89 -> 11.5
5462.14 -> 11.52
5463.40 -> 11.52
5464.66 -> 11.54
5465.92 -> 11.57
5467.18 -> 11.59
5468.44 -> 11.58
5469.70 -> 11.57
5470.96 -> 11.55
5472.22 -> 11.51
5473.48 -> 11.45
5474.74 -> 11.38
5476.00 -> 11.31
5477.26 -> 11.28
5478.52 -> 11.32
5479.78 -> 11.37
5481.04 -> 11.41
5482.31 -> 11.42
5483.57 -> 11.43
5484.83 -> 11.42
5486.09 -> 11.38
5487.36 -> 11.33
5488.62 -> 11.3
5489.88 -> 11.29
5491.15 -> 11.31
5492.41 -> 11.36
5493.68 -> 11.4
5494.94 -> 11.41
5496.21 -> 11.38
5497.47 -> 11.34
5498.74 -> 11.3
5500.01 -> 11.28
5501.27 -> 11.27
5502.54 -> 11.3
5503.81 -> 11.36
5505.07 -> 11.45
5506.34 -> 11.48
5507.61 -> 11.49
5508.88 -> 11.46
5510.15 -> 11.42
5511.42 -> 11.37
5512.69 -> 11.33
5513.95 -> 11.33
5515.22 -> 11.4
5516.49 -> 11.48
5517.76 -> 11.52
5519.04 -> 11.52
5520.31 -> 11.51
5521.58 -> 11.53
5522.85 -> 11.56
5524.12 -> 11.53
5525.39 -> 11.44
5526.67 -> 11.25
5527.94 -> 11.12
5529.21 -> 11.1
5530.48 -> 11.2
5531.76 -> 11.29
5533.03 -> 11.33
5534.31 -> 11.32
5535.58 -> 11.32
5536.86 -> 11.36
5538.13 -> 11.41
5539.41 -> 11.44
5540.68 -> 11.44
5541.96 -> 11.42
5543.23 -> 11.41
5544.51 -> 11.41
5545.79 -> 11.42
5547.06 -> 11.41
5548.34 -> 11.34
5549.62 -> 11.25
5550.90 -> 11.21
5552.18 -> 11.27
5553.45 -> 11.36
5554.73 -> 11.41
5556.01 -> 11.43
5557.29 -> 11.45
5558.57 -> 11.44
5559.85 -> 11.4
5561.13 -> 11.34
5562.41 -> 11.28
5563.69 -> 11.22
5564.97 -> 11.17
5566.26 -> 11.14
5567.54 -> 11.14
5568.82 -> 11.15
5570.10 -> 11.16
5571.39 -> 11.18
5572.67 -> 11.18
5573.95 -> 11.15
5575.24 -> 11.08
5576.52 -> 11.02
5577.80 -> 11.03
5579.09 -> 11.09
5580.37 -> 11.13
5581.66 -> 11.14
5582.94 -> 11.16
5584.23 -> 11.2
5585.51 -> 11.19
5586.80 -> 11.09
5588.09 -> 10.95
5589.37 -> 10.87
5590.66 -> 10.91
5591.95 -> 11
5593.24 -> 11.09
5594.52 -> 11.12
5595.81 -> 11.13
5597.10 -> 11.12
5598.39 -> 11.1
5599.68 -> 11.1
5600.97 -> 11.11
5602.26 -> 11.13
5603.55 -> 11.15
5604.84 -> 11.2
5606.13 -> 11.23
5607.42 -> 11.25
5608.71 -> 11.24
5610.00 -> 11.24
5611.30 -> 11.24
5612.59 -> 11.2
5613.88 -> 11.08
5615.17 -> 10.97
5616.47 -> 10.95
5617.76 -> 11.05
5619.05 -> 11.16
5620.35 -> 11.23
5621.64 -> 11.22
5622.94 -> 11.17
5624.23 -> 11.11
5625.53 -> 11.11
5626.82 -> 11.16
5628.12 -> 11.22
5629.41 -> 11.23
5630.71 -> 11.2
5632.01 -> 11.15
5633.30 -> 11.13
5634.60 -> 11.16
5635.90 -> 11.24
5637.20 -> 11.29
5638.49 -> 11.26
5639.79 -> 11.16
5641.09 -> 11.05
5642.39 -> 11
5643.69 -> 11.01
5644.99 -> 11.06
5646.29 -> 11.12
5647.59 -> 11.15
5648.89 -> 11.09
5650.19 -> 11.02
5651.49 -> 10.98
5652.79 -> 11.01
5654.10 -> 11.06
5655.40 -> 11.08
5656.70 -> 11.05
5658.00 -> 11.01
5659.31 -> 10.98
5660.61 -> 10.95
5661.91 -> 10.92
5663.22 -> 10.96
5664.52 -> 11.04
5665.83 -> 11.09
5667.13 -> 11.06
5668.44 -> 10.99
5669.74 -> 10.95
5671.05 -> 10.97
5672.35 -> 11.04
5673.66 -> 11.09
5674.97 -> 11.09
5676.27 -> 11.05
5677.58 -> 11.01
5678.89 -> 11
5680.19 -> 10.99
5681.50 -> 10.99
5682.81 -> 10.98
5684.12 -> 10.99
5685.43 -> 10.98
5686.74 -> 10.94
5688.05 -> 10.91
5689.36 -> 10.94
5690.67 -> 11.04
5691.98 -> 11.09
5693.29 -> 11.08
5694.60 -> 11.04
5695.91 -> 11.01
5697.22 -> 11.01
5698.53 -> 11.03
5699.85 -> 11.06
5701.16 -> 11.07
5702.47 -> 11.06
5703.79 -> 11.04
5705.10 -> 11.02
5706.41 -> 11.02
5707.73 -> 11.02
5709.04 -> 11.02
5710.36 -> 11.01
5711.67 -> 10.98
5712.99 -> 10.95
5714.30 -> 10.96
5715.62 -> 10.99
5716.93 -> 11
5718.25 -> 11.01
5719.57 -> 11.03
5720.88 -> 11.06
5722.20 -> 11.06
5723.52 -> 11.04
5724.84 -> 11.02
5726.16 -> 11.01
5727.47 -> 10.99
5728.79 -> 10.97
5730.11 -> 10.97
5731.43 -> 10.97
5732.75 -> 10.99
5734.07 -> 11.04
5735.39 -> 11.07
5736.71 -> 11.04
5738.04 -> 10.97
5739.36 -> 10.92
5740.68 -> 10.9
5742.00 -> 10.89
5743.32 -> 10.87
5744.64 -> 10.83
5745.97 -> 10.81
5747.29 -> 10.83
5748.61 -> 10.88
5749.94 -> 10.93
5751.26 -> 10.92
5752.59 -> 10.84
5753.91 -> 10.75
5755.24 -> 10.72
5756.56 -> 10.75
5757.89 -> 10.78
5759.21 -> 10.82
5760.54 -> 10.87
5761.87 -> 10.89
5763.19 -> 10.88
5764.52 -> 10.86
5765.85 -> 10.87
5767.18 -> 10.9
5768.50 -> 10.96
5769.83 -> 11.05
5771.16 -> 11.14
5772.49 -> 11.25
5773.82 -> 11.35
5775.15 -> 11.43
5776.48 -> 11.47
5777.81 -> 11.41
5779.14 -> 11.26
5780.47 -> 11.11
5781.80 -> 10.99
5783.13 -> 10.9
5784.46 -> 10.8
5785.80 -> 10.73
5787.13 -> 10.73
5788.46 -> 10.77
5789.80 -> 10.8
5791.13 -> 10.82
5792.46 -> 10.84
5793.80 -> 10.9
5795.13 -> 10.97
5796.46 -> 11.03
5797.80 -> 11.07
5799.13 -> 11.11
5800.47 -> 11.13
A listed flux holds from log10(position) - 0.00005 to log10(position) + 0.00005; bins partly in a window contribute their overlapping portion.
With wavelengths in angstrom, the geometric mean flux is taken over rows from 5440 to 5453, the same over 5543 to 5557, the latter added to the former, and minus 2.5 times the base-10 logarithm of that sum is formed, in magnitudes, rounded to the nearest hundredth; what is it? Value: -3.40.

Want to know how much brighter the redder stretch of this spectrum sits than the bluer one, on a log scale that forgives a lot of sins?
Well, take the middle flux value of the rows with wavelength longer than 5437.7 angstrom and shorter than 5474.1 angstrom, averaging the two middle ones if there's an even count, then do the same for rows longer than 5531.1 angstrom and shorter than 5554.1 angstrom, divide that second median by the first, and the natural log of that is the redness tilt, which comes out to -0.013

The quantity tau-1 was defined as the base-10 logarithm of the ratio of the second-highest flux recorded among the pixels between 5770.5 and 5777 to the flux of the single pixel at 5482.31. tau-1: 0.000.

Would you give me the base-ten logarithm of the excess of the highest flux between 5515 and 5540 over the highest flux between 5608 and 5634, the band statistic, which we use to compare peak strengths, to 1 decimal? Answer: -0.5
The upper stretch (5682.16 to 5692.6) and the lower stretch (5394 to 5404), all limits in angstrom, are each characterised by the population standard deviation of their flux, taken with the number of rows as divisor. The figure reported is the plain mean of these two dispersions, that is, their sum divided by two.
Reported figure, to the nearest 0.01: 0.05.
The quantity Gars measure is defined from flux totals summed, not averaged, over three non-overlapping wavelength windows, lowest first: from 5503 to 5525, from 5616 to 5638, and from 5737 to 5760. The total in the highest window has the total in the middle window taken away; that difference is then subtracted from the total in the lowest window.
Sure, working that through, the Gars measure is 200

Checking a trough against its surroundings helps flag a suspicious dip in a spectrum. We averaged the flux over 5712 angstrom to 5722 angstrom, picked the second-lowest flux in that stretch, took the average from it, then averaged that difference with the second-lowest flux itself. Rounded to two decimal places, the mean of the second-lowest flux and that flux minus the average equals 5.46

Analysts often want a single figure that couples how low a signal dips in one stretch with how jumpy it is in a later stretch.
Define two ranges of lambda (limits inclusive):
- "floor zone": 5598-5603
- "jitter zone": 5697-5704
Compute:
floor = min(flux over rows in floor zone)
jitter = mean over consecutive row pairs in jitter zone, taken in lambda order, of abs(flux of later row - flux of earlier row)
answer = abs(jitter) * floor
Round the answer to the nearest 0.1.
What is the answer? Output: 0.2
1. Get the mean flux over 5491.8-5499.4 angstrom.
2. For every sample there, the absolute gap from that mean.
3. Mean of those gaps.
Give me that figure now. 0.03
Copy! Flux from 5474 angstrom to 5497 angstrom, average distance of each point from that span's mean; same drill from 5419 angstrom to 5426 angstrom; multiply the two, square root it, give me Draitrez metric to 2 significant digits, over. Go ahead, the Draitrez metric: 0.062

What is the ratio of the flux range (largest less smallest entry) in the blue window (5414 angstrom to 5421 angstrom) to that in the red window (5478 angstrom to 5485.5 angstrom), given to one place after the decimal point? 1.4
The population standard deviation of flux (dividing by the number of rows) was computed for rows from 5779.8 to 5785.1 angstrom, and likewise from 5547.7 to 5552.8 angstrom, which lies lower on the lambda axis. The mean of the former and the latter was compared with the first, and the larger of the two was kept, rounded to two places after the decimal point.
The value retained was 0.11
